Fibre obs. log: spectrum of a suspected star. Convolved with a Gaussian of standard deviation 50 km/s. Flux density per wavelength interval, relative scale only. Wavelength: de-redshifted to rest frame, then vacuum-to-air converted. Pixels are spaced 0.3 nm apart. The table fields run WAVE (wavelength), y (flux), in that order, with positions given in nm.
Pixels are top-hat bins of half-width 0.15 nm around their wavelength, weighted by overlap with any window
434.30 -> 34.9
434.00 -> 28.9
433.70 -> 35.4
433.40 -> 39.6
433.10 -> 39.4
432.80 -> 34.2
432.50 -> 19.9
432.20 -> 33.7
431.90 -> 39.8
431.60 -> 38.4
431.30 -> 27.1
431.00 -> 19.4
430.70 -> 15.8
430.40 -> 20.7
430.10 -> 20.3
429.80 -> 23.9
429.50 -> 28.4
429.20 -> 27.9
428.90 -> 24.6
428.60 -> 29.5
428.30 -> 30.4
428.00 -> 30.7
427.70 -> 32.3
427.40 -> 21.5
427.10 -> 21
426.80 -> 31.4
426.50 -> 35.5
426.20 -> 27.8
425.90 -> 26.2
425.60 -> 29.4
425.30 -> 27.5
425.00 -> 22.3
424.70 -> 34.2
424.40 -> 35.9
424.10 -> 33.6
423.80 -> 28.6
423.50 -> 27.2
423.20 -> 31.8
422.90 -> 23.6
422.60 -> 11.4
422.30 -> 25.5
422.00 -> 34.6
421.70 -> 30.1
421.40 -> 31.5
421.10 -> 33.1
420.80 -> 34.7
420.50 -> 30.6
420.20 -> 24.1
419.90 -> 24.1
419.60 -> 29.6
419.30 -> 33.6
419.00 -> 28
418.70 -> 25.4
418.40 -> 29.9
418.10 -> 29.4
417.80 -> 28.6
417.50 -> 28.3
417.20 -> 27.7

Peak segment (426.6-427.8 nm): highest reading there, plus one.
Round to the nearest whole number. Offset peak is 33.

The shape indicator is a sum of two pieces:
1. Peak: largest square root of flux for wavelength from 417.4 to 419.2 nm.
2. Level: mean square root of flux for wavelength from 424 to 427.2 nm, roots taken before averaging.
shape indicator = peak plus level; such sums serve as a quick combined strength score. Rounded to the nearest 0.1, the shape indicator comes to 10.9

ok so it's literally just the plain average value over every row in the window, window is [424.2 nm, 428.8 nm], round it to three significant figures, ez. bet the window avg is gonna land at 29.0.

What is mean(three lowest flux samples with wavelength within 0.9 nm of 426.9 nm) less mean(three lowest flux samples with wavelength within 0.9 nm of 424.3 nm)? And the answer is -2.6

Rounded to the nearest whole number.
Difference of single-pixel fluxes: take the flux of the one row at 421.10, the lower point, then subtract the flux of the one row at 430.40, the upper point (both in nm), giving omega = 12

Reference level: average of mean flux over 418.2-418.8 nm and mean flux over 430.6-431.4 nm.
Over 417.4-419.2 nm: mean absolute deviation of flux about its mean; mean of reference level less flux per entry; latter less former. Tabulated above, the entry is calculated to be -5.1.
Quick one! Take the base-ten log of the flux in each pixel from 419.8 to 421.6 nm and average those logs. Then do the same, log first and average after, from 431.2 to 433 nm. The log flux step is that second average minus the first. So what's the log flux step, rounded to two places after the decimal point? 0.03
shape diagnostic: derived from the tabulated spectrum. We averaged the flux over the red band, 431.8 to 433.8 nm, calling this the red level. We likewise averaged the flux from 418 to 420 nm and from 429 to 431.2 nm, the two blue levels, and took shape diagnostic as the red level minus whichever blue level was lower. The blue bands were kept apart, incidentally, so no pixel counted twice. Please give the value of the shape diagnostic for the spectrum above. 12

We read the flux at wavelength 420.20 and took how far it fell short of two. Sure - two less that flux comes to -22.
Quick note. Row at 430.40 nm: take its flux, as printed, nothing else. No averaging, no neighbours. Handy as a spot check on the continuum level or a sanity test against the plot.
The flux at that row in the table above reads 20.7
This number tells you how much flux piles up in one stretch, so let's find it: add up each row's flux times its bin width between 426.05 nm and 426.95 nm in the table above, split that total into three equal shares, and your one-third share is 9.5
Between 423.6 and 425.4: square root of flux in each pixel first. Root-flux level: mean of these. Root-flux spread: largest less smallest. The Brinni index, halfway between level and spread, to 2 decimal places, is 3.38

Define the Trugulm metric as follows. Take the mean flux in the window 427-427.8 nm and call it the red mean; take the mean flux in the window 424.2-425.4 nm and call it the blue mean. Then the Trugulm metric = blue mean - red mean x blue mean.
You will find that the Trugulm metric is -717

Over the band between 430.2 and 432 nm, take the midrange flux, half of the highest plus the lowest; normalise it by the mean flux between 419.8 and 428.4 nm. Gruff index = 0.97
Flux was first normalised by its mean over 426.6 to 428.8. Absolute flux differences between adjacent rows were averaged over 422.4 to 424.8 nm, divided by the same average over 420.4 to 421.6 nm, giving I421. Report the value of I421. 2.1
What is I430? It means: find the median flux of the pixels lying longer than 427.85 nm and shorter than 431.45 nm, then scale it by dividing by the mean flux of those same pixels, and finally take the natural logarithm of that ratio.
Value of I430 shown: 0.038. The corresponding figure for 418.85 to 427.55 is 0.029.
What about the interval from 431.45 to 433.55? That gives 0.093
